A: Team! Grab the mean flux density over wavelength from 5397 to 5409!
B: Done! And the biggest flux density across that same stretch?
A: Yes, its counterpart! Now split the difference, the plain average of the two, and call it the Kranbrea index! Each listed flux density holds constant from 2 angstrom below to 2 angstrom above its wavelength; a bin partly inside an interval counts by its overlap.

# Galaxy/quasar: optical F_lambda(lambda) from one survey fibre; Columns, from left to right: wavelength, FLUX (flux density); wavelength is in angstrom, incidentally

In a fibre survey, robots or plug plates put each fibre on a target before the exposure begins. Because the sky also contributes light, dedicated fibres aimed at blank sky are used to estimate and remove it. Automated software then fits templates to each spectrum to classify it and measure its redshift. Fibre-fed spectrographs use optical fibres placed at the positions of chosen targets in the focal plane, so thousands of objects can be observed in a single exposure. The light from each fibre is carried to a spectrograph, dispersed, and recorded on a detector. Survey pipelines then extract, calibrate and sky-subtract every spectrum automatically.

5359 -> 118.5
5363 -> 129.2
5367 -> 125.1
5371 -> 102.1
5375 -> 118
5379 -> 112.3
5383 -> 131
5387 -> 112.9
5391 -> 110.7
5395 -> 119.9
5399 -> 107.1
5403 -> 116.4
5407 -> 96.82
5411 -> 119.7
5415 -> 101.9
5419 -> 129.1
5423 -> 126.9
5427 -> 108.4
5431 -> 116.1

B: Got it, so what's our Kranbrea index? 112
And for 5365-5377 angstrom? 120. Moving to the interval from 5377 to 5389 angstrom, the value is 125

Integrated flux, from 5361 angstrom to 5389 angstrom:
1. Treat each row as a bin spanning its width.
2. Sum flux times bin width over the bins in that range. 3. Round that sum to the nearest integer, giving 3322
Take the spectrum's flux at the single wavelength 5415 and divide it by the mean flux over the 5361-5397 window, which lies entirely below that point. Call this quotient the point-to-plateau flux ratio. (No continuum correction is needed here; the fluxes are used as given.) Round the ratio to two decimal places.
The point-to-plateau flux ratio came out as 0.86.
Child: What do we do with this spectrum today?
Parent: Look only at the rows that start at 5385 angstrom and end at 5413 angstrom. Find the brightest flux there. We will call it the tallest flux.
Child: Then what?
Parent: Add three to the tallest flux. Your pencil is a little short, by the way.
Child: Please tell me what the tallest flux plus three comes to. 123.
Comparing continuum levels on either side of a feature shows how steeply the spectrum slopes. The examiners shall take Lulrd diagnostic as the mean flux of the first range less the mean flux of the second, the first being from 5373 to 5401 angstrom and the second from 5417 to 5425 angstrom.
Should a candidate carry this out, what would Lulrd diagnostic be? -12.0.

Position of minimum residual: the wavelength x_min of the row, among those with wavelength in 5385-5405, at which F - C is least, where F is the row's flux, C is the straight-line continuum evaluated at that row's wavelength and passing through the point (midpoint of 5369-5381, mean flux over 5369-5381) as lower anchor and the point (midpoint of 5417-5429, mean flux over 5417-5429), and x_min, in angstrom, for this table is 5399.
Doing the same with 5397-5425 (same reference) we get 5407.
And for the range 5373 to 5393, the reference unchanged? 5391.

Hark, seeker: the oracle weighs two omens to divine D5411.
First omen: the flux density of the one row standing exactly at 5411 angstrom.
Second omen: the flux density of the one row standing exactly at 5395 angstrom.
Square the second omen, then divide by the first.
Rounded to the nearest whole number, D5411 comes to 120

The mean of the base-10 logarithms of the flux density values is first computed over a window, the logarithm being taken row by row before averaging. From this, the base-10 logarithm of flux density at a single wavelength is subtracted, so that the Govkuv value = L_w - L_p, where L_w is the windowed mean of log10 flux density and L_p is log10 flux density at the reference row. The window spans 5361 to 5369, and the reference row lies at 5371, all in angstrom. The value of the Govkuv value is 0.10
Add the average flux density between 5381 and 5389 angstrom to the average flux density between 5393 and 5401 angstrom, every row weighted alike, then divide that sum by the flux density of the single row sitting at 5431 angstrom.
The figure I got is 2.03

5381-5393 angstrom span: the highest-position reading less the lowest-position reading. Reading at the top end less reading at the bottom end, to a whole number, -20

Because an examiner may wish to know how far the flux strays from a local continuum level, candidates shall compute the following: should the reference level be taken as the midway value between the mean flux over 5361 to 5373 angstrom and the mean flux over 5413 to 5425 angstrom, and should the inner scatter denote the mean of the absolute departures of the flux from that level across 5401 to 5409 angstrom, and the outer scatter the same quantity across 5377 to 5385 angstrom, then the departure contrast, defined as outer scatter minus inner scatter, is -3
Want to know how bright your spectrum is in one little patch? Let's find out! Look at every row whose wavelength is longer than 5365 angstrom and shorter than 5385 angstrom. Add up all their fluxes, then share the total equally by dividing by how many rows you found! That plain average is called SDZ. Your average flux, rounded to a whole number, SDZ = 118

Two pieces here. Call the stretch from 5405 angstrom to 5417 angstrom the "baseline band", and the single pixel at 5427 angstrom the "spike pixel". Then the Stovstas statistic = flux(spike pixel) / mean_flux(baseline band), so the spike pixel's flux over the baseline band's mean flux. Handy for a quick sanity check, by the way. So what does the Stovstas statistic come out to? 1.021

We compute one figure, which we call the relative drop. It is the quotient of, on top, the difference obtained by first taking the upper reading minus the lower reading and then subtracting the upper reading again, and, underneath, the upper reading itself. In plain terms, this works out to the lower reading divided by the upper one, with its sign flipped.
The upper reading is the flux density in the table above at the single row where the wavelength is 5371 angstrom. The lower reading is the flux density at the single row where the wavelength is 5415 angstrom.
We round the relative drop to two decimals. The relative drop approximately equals -1.00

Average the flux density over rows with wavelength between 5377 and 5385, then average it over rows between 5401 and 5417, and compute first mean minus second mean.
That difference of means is 13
